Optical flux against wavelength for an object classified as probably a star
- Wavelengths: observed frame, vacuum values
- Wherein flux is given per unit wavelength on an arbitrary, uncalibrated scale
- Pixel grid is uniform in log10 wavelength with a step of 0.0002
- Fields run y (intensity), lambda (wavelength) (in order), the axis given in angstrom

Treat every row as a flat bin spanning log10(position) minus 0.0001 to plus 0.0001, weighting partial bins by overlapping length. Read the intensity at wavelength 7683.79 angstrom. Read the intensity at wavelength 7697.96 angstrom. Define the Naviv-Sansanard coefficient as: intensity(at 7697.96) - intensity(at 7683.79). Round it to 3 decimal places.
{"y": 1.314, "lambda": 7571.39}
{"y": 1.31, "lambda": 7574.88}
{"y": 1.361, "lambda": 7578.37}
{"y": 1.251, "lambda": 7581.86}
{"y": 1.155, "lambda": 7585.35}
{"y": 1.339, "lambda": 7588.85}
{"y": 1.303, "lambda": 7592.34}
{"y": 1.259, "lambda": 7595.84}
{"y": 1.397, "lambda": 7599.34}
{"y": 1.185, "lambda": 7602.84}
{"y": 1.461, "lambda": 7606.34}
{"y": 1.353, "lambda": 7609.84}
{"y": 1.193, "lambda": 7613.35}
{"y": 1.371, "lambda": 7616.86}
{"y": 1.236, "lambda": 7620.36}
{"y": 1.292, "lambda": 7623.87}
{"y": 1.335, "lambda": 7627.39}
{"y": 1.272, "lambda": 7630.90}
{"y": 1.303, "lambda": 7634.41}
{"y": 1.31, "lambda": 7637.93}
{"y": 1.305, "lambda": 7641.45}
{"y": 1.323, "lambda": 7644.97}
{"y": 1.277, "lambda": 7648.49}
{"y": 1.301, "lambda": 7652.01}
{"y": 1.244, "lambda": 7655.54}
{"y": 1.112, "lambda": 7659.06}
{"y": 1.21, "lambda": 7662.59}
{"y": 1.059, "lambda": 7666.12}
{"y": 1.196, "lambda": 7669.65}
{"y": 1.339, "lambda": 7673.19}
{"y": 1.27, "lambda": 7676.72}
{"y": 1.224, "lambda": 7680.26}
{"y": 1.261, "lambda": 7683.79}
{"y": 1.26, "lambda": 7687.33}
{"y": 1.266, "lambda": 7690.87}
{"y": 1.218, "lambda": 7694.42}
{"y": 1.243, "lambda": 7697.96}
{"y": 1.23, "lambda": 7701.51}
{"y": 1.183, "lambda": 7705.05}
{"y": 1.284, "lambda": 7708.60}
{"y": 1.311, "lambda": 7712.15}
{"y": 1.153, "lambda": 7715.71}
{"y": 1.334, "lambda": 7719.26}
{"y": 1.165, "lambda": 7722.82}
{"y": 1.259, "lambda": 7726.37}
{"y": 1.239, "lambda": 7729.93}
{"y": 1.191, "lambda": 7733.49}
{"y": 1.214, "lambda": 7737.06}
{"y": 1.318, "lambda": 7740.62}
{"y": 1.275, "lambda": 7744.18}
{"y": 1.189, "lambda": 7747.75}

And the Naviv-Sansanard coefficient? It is -0.018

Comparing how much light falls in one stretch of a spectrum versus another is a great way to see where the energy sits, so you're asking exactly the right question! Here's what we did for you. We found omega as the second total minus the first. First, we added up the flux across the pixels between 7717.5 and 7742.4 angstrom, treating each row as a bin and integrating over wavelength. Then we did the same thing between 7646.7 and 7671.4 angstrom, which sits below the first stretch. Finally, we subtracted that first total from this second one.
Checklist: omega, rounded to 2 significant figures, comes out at -1.4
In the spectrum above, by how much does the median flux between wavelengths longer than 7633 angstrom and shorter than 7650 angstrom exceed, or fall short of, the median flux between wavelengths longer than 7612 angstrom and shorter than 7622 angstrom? 0.069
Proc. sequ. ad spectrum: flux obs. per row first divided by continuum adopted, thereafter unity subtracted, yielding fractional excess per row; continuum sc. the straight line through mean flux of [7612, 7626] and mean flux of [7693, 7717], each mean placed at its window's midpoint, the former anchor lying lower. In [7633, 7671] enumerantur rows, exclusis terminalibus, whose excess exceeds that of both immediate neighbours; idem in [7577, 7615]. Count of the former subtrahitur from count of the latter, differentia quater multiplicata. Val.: -4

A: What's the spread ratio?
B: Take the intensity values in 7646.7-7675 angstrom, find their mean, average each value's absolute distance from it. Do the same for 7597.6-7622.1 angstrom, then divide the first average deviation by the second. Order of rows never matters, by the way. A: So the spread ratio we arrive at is 0.78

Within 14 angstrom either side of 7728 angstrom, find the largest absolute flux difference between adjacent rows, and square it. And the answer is 0.033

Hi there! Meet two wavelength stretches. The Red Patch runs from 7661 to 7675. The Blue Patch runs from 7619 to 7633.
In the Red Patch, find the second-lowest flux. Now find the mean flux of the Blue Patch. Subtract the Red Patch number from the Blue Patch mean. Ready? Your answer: 0.09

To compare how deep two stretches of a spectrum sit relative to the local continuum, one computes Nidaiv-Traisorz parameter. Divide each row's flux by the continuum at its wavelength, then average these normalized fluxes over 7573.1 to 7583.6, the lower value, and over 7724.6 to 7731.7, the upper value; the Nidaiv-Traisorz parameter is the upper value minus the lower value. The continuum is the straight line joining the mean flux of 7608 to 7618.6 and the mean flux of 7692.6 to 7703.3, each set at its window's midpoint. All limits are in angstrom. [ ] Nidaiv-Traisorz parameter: 0.06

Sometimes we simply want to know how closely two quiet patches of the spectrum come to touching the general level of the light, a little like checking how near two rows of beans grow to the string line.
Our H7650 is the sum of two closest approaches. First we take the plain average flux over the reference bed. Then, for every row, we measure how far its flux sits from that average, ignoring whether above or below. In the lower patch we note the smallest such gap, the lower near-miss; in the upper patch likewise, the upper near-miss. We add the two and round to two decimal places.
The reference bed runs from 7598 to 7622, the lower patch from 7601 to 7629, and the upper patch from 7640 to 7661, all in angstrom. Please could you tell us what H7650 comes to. 0.03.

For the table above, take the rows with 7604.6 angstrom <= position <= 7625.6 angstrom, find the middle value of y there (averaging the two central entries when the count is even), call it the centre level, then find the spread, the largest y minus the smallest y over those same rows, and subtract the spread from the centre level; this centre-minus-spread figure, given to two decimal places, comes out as 1.05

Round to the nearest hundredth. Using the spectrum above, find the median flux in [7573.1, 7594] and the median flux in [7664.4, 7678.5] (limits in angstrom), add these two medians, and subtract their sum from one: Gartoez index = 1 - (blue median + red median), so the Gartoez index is -1.54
